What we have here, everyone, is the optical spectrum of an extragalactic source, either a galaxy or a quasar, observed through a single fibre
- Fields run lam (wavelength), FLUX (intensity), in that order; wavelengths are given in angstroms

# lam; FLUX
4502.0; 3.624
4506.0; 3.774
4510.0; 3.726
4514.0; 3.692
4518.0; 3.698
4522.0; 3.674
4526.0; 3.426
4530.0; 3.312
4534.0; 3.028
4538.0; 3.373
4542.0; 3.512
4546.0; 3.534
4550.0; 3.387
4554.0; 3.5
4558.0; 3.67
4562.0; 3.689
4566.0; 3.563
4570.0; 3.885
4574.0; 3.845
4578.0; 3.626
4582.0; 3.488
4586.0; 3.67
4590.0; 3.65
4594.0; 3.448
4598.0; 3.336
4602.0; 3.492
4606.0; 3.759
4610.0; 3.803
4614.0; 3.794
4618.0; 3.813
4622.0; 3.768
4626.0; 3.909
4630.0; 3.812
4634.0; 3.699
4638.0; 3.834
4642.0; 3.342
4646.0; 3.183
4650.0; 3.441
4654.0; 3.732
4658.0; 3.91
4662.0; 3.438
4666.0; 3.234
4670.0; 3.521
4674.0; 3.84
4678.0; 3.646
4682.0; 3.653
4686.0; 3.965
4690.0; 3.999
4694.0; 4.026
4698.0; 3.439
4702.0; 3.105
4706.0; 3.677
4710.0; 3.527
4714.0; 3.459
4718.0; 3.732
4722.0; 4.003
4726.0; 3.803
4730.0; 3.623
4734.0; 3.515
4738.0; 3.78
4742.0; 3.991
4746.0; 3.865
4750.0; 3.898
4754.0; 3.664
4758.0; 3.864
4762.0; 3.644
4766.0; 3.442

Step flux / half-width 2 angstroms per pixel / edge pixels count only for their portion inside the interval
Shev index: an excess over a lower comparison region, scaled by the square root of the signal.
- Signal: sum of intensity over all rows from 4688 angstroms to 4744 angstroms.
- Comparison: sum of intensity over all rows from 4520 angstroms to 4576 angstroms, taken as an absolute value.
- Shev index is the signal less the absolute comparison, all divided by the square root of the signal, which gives 0.32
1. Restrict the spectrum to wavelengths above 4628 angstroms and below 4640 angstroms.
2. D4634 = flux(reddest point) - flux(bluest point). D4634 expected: 0.02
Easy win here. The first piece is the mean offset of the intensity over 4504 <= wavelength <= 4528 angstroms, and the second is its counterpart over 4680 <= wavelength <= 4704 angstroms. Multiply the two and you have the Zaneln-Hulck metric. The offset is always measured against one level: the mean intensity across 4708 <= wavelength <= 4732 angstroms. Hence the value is 0.000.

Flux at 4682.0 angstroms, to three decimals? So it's 3.653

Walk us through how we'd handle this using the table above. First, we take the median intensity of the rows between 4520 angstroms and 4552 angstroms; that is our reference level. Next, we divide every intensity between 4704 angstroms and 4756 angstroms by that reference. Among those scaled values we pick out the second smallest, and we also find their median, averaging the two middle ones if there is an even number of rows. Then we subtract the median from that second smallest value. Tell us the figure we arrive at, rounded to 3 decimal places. -0.064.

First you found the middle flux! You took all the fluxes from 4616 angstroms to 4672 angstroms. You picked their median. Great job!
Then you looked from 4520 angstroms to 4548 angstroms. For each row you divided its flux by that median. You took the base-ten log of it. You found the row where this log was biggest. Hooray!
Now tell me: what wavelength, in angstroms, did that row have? 4522.0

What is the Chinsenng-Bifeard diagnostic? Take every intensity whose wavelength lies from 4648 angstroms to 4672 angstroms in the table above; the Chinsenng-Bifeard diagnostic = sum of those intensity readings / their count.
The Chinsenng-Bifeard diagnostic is 3.5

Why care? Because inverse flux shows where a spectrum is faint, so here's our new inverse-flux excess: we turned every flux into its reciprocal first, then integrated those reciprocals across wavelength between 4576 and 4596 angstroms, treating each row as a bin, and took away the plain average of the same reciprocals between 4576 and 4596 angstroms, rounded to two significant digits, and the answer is 5.3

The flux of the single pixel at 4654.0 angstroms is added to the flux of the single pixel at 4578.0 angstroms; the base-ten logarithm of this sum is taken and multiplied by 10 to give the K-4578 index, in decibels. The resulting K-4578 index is 8.67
